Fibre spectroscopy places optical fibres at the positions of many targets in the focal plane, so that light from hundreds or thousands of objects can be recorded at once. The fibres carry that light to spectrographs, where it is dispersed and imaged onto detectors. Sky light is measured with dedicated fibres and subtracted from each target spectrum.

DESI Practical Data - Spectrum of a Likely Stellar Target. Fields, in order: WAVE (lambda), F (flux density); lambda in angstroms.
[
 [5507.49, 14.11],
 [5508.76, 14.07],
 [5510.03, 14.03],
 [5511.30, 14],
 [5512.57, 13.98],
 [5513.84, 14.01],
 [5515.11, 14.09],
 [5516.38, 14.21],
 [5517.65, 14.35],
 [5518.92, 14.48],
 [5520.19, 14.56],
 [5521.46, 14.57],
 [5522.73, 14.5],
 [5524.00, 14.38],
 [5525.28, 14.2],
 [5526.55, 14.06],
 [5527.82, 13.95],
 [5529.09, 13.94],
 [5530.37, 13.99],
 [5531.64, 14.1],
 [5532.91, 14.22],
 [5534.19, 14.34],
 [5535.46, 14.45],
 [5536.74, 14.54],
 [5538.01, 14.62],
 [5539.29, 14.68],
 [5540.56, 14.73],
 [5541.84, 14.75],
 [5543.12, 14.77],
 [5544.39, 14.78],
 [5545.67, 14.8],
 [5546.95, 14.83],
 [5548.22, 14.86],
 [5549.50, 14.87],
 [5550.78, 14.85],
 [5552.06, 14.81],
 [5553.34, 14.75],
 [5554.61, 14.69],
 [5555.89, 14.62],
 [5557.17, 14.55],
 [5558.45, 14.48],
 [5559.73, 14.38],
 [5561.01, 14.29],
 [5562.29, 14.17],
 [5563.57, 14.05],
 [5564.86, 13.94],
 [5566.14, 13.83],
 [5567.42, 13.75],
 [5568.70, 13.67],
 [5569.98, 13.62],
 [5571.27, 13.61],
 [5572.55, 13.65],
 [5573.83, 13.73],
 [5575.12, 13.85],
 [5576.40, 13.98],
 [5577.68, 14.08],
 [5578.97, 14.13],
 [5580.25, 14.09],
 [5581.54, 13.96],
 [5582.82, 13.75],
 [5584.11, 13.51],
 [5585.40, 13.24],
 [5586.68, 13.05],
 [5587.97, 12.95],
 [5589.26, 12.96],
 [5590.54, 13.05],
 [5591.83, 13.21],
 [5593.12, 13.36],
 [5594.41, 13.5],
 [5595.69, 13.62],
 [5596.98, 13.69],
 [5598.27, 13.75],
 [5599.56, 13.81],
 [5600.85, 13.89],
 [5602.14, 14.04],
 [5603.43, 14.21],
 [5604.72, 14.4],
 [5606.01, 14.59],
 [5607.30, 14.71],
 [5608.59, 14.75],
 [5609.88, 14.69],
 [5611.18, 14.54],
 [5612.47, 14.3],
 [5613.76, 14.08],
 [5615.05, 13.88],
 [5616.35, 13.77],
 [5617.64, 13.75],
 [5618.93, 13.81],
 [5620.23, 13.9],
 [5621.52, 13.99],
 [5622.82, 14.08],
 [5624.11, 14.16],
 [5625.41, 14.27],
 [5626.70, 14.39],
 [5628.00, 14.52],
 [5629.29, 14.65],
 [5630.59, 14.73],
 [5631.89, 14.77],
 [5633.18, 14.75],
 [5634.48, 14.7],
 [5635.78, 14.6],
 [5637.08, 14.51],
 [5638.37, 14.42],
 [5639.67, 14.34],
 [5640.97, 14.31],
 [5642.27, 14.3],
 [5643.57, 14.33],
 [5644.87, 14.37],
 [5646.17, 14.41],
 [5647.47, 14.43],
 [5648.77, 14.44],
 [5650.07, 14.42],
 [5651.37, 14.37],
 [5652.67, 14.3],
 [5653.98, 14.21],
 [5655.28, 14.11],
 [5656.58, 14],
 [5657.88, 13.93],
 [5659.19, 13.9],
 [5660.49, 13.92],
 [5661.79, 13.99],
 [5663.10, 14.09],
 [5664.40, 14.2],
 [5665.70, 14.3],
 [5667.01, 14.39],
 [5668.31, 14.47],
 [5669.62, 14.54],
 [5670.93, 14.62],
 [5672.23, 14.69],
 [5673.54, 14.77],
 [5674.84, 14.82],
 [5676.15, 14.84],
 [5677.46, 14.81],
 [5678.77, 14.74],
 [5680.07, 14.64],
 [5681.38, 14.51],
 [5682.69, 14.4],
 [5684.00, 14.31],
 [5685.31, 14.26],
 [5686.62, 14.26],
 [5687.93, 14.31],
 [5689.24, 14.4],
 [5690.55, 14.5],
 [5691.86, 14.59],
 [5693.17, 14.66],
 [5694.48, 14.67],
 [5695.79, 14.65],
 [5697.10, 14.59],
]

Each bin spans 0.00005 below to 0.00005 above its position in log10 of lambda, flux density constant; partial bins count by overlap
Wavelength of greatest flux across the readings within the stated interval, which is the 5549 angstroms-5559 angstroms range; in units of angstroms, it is 5549.50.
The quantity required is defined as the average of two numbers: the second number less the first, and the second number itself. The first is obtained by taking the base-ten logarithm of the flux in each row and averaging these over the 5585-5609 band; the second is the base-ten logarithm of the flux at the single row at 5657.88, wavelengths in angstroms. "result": 0.575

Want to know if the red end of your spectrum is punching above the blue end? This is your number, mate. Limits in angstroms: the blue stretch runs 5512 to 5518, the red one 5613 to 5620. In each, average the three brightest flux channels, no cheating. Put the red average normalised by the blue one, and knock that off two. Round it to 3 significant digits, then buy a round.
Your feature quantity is 1.02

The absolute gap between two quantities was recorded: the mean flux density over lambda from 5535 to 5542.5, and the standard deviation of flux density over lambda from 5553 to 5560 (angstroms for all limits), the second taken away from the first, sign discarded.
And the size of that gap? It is 14.5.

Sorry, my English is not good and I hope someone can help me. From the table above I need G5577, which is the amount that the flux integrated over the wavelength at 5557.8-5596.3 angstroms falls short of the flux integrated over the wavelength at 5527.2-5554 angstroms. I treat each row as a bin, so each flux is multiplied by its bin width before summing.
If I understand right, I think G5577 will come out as -138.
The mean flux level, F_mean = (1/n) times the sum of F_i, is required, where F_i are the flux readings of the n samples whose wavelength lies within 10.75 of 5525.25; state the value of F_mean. 14.26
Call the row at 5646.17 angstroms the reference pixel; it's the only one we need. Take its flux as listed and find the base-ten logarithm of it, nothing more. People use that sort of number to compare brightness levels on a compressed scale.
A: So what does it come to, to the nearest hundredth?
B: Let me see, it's 1.16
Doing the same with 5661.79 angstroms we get 1.15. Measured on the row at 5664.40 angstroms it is 1.15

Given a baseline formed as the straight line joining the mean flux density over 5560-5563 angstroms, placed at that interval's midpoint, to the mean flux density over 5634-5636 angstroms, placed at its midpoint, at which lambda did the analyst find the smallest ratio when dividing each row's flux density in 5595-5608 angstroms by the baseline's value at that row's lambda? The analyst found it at 5595.69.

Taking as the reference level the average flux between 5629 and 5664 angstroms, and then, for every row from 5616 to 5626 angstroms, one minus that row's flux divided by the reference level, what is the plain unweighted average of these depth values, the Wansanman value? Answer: 0.026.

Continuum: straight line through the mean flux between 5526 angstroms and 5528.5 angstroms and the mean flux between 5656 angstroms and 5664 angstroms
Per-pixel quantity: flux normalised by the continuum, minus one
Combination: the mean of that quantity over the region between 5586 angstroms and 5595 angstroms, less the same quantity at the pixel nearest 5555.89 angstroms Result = -0.10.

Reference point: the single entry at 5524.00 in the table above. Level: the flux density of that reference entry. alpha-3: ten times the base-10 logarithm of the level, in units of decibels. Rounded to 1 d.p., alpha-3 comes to 11.6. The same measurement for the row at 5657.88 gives 11.4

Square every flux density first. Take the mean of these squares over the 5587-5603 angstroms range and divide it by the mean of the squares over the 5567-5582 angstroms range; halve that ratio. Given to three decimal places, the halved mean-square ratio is 0.475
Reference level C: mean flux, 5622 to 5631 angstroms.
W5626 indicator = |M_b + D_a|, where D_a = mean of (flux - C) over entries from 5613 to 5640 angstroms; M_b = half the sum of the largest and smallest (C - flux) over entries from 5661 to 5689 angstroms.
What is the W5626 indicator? 0.126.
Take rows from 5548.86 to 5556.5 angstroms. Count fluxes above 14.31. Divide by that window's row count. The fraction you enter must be 1.0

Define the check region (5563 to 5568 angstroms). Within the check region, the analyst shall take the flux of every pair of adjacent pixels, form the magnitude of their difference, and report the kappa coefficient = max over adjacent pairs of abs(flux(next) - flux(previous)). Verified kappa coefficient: 0.11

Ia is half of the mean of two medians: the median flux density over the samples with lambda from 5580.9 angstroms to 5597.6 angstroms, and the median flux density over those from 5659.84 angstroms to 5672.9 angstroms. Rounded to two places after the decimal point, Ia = 6.93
